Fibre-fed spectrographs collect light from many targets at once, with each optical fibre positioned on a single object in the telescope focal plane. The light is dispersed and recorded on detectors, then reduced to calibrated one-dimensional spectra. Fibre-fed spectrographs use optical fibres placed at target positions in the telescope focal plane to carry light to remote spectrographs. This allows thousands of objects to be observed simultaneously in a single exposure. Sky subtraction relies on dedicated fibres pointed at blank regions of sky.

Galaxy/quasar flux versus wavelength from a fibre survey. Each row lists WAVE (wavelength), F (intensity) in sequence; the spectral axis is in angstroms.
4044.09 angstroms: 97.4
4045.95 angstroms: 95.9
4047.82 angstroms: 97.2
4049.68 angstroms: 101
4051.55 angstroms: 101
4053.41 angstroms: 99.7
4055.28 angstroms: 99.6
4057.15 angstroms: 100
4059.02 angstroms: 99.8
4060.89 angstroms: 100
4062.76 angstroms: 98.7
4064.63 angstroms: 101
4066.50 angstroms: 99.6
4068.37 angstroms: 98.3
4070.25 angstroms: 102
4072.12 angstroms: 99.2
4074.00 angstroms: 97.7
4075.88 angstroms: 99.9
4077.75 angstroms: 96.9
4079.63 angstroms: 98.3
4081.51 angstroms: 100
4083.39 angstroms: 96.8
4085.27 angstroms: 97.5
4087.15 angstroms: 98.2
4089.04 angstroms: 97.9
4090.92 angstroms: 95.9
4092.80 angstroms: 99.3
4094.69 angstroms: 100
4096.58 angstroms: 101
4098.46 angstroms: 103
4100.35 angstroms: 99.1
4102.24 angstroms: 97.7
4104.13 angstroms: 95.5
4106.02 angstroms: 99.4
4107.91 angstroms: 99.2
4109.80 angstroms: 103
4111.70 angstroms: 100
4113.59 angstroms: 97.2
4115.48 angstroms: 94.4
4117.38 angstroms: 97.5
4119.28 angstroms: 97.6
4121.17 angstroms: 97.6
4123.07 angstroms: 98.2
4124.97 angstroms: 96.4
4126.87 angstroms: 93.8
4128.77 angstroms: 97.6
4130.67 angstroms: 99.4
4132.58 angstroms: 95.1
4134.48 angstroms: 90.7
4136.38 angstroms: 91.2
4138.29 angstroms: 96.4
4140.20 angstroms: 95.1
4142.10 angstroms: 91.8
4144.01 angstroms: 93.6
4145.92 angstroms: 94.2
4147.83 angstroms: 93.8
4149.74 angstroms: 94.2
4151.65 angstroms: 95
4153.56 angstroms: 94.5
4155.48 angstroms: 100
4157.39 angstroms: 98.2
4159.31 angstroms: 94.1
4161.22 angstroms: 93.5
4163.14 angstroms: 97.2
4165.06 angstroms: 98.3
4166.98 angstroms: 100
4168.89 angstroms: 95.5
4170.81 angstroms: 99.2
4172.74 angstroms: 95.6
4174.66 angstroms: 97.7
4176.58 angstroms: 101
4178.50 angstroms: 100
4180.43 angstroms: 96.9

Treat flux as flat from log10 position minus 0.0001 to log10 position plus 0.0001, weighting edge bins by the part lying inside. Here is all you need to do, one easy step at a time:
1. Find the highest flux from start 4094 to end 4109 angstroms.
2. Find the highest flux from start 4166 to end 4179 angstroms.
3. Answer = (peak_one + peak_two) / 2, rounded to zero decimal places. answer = 102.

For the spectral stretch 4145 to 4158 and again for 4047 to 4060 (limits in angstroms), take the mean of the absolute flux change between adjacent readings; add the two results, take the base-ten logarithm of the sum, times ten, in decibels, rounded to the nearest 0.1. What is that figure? 4.0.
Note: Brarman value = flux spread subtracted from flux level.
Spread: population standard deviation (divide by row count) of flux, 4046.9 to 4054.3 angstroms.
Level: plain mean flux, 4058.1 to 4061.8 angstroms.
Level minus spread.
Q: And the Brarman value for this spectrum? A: 98.3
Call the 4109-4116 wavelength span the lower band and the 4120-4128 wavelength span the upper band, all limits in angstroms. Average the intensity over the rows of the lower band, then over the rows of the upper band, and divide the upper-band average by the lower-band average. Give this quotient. 0.98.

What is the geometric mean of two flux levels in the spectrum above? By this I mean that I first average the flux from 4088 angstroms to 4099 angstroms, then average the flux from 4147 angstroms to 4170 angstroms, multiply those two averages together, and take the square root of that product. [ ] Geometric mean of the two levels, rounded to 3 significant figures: 97.8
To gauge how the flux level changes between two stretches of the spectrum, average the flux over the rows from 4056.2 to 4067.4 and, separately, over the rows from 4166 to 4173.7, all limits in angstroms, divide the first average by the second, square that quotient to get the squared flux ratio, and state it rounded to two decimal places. 1.05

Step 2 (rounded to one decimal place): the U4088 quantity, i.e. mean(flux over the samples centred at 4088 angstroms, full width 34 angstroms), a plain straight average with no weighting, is 98.6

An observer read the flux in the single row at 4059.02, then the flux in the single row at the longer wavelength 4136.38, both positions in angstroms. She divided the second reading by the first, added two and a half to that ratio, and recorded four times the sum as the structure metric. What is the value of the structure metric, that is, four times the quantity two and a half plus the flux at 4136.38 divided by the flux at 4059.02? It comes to 13.7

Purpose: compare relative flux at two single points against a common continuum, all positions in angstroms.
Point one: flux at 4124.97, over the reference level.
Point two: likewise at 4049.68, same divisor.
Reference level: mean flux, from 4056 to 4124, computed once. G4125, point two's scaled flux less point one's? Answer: 0.047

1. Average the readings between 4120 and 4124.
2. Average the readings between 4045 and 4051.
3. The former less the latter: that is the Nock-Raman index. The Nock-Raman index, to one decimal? -0.1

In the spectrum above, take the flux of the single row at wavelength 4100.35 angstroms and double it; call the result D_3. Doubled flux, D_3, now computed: 198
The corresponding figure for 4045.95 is 192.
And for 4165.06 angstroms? 197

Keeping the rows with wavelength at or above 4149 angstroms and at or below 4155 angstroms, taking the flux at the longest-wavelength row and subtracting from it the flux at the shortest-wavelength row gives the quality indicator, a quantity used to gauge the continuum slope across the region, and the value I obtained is 0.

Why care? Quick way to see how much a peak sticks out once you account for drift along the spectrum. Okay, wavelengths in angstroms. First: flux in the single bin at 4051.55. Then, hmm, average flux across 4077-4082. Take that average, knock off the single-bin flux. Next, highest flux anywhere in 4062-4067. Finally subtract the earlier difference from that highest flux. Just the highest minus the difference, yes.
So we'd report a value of 104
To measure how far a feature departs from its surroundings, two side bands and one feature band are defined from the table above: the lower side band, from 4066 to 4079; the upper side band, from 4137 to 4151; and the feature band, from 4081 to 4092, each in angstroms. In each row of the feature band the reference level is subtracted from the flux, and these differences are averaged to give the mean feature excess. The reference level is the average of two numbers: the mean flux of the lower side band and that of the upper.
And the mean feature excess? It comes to 1.1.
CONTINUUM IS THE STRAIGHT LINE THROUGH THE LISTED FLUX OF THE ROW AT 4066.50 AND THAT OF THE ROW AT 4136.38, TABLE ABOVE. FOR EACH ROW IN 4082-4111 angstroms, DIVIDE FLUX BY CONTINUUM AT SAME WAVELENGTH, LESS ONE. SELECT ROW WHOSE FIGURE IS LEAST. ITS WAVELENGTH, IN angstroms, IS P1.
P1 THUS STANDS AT 4090.92 angstroms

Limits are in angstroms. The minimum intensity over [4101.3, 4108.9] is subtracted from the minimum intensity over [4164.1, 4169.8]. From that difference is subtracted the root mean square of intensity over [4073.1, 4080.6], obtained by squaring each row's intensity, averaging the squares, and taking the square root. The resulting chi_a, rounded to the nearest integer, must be -98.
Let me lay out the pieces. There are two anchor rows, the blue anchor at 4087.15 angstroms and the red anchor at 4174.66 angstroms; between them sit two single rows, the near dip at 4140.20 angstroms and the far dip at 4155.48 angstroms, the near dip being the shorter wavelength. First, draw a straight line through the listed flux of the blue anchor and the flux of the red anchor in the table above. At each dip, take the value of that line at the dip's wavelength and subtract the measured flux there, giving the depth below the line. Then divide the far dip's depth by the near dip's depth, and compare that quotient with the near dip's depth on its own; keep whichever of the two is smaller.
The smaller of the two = -0.8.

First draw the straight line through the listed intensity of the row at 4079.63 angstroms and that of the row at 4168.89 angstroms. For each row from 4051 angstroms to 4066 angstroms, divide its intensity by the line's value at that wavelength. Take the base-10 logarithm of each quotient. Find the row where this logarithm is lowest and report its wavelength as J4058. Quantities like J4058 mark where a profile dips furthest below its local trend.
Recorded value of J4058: 4062.76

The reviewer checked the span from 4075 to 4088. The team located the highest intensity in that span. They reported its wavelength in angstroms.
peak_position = 4081.51 angstroms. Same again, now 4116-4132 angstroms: 4130.67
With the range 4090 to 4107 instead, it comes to 4098.46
